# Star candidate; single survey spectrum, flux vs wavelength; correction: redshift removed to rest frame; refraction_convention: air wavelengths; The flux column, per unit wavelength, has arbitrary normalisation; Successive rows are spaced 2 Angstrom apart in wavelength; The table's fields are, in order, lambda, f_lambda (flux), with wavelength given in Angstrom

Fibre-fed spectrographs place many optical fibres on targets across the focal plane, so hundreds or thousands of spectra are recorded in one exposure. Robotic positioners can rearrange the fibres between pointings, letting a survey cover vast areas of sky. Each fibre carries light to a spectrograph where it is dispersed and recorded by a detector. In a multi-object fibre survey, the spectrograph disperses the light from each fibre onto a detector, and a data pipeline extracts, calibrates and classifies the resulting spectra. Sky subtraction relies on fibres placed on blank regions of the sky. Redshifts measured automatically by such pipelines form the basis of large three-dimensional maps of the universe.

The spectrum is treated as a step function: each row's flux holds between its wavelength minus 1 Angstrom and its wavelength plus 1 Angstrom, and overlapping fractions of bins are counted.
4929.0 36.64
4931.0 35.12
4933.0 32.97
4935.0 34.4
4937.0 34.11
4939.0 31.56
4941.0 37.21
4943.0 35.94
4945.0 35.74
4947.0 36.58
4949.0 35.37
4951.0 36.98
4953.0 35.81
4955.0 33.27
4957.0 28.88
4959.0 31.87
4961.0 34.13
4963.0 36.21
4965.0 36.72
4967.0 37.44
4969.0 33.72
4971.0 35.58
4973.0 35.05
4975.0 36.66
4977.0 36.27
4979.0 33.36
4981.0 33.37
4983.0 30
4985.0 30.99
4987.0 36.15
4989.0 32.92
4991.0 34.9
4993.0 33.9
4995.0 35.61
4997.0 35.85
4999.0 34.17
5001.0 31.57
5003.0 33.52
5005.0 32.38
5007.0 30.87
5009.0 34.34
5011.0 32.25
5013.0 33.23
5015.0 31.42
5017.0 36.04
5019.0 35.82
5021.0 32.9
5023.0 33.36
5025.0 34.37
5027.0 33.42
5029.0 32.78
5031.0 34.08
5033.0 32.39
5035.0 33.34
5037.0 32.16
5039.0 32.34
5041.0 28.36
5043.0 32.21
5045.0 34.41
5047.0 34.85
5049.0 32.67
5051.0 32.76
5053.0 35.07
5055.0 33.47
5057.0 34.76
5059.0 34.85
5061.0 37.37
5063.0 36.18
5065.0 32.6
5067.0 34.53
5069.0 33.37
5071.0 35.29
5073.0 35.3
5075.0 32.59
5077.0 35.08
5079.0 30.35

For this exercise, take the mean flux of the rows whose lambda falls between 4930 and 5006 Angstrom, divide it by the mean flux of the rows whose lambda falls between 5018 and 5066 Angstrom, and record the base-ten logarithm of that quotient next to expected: 0.010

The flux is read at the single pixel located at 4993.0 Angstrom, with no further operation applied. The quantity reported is 33.9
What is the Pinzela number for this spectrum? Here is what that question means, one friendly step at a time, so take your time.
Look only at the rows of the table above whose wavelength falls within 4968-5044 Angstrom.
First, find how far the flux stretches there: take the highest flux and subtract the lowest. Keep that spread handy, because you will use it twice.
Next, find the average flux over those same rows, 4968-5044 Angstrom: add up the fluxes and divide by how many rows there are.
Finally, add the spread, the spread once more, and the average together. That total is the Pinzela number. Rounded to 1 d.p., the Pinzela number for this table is 50.1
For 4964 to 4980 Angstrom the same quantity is 43.8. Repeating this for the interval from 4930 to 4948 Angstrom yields 46.1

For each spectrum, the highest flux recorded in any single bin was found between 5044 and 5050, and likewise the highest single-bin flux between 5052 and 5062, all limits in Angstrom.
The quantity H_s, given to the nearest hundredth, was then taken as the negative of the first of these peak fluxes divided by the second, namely -0.93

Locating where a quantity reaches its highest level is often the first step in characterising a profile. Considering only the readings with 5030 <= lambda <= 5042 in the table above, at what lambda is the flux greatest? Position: 5031.0 Angstrom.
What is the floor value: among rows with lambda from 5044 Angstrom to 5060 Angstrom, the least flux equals 32.67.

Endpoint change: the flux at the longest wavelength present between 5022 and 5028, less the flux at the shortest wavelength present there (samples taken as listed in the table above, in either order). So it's 0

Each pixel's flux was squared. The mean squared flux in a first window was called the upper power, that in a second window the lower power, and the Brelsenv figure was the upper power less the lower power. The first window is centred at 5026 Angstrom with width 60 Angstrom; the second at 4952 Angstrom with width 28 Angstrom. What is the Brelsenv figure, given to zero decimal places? -107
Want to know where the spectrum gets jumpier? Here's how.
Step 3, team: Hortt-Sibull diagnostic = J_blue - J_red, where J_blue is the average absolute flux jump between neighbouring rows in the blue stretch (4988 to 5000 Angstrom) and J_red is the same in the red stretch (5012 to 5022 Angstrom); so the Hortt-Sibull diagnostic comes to -1.1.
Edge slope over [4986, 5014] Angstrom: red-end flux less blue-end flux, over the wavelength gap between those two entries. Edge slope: -0.11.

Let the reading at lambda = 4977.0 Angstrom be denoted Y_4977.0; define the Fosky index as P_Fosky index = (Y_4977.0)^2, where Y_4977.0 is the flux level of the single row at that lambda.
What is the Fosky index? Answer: 1316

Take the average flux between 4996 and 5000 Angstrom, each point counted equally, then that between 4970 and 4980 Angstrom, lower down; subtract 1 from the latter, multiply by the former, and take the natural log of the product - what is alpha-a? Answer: 7.09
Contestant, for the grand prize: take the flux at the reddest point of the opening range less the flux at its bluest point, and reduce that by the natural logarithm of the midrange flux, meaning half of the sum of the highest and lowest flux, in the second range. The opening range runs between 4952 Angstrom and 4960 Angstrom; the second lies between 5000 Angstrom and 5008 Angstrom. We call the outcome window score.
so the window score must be -7.4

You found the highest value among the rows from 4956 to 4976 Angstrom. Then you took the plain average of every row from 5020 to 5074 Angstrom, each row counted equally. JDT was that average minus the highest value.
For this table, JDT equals -3.8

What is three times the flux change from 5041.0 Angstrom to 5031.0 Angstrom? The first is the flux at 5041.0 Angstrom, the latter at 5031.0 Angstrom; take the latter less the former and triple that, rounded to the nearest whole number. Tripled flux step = 17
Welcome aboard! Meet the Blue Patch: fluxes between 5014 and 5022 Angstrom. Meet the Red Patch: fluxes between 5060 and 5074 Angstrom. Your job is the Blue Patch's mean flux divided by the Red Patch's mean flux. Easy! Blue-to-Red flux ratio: 0.97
